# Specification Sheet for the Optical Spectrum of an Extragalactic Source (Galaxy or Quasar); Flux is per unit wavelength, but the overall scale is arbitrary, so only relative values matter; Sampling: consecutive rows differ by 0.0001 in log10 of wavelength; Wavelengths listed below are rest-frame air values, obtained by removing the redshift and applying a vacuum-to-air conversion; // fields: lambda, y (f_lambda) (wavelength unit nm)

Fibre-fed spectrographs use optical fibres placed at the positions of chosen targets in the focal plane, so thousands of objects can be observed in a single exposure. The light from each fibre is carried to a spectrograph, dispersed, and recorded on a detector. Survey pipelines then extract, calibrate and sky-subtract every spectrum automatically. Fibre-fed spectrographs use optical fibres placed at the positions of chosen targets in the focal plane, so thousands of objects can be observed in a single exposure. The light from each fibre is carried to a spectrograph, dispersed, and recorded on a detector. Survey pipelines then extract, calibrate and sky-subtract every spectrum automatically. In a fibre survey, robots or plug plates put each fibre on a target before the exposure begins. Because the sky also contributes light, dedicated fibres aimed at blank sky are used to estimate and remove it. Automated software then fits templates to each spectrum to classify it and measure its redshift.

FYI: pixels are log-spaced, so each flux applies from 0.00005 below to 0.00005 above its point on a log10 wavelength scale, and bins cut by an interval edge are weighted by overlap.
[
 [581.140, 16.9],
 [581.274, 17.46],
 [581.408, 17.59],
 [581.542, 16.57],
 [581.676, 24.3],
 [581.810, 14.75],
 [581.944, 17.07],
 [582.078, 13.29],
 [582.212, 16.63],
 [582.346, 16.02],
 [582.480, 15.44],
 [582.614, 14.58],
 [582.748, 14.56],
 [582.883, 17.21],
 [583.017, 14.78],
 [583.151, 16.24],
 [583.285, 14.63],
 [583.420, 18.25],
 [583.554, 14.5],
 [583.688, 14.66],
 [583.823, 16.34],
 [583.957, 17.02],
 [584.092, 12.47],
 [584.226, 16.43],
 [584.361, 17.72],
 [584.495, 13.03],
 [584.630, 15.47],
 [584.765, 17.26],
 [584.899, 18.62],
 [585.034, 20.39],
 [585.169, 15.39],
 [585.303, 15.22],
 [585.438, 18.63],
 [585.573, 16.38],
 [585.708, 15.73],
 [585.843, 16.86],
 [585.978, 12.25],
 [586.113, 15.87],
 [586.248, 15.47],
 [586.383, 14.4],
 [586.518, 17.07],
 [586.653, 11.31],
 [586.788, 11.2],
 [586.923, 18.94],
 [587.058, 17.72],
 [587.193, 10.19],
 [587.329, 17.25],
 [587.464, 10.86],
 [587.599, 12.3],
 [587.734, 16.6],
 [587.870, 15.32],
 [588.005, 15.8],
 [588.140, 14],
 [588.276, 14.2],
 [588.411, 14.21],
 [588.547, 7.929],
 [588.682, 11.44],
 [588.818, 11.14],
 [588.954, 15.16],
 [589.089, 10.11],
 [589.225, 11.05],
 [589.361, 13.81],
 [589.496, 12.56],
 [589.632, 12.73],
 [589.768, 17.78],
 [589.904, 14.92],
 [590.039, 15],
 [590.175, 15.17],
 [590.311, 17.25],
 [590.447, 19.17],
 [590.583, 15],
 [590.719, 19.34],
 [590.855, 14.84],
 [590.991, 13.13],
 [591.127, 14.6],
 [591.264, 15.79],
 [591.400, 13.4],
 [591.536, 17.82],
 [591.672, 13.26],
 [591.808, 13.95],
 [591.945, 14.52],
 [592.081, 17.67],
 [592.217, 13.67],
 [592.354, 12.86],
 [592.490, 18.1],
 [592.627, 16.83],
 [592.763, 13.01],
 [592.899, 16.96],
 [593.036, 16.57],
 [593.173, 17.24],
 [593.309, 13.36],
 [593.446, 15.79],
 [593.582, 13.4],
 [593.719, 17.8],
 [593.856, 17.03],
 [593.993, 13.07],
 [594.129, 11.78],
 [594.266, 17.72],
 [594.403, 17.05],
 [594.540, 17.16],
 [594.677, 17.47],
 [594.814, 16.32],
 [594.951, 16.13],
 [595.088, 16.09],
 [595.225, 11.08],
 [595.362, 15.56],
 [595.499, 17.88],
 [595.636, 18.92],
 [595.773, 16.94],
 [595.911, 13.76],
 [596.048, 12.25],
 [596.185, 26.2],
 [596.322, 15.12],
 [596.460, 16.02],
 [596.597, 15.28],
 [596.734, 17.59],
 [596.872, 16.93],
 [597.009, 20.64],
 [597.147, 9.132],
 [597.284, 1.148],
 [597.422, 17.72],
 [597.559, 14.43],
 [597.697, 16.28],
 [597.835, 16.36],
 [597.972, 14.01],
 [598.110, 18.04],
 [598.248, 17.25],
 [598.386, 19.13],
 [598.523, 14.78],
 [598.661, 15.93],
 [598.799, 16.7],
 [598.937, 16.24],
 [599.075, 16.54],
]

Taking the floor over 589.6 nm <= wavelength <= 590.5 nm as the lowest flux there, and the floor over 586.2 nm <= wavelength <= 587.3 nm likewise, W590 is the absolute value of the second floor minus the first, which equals 2.5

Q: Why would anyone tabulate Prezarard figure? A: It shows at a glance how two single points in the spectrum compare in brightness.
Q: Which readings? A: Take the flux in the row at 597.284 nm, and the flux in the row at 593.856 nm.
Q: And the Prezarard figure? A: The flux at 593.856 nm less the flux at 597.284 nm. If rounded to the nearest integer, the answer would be 16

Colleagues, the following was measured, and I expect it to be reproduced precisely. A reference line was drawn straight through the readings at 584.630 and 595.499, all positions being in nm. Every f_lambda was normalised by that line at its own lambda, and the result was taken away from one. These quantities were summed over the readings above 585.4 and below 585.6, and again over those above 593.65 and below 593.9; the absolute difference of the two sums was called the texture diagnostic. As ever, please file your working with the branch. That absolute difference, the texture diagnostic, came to 0.24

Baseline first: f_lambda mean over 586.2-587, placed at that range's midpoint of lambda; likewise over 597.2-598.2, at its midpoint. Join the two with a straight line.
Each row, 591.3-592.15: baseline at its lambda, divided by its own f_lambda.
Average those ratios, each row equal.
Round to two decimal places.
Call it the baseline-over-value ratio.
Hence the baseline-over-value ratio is 0.97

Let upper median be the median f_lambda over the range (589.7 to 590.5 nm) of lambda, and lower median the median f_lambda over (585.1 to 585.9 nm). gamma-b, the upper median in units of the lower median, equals 1.01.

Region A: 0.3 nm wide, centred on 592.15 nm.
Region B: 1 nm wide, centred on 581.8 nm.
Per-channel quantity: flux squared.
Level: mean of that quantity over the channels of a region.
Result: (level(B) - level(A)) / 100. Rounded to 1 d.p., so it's 0.6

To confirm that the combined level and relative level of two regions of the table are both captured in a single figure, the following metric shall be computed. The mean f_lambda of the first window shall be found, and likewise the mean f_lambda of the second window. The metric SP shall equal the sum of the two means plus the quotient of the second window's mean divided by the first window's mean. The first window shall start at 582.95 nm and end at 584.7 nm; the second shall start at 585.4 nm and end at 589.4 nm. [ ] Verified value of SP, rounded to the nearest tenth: 30.5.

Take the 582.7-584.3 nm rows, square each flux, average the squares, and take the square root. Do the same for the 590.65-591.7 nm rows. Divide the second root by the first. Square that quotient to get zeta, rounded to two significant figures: 0.97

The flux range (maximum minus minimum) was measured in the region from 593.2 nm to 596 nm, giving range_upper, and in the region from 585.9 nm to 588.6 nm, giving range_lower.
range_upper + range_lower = 18.9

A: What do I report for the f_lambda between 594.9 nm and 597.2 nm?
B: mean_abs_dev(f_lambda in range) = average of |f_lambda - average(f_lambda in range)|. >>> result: 2.55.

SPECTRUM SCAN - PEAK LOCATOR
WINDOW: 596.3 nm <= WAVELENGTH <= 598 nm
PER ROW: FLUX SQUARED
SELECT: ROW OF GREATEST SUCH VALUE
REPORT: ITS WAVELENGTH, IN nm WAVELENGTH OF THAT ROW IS 597.009 nm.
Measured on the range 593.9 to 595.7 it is 595.636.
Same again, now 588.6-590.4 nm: 589.768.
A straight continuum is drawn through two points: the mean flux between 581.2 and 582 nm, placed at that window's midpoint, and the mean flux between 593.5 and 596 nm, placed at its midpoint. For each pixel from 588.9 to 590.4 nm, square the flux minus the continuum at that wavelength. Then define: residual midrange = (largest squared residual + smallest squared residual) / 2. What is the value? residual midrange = 22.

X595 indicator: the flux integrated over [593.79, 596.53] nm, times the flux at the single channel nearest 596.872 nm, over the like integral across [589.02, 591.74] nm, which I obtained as 18.6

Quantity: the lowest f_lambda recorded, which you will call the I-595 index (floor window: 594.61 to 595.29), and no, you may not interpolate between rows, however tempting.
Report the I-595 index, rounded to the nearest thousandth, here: 11.080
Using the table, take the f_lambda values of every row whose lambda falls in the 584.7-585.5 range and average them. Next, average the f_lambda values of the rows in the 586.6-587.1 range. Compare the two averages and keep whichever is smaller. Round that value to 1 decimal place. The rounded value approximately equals 14.8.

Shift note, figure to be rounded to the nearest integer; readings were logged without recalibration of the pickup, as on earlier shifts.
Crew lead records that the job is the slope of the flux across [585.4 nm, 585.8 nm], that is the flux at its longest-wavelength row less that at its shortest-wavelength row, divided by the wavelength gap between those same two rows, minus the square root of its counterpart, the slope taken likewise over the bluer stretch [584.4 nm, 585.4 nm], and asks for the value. -12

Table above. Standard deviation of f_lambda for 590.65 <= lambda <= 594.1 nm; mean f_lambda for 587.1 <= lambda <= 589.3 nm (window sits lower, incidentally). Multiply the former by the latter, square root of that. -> 5.1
